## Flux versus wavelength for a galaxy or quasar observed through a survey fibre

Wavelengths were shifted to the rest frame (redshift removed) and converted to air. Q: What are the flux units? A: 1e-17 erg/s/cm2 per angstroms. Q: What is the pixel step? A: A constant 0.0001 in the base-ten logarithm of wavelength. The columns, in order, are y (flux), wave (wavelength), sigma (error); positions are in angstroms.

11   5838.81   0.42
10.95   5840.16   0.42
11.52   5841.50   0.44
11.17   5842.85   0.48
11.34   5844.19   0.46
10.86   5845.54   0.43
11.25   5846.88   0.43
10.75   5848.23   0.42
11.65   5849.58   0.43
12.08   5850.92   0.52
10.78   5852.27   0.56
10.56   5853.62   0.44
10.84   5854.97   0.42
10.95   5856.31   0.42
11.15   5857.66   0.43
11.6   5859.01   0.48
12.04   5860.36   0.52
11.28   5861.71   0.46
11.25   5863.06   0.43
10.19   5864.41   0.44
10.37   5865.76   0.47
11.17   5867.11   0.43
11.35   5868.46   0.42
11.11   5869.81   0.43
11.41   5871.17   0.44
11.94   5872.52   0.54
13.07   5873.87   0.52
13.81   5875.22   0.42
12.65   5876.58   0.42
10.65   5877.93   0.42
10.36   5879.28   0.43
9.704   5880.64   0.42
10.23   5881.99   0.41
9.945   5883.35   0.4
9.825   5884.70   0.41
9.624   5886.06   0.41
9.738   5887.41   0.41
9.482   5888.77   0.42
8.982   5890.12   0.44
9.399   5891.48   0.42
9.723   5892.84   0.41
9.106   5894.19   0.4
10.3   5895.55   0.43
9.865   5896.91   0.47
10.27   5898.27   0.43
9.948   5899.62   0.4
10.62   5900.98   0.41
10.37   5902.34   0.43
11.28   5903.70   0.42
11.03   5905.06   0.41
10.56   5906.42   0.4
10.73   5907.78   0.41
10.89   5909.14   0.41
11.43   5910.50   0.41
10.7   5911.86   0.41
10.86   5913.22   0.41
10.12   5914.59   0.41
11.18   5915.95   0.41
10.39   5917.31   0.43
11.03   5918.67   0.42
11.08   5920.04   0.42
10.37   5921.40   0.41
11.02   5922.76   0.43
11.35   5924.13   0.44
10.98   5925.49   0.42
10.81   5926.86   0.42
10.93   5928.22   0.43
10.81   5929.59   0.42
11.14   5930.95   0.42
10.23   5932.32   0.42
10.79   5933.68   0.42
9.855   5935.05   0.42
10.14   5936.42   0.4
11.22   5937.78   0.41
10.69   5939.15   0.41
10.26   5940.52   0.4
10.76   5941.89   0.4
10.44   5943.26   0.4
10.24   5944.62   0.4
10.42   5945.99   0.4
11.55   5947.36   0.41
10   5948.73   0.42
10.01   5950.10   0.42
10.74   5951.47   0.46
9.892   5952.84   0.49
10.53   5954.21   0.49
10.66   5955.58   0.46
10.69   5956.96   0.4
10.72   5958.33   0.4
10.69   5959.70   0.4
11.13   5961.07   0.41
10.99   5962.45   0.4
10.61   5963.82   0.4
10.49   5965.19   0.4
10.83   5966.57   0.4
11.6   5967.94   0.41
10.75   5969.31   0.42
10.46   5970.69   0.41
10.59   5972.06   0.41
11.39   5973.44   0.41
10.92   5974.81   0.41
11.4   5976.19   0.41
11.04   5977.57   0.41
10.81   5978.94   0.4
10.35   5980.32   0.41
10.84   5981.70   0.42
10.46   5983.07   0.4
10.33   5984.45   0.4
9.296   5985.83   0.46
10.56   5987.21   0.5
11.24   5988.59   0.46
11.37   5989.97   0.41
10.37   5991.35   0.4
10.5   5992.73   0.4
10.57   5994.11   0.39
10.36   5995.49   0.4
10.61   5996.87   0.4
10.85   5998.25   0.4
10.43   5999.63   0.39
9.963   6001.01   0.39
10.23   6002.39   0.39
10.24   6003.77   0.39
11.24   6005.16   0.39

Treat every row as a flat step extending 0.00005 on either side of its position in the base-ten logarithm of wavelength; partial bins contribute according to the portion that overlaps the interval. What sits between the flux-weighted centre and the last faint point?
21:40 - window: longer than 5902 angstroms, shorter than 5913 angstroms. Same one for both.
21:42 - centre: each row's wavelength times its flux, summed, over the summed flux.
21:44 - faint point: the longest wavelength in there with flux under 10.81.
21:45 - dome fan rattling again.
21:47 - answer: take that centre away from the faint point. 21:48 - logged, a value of 4.7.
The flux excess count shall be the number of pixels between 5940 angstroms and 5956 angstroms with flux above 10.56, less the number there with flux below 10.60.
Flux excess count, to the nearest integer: -4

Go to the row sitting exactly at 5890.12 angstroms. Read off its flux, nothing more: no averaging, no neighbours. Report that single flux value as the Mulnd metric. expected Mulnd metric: 8.982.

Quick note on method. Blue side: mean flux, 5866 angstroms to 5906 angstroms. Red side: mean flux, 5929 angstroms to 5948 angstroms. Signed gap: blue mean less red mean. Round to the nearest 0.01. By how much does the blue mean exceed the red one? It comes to -0.03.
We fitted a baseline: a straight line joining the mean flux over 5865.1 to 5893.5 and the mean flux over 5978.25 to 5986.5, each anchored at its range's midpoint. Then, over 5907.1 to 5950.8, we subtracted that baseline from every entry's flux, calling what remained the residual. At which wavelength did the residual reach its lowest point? 5935.05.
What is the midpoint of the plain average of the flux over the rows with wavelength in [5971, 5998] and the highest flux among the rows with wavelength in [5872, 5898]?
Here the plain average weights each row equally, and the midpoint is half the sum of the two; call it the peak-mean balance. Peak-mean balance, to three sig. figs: 12.2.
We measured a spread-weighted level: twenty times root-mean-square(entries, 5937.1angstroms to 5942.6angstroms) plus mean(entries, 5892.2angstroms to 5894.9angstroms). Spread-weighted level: 224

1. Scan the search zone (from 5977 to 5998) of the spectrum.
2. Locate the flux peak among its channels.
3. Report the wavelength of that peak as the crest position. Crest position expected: 5989.97 angstroms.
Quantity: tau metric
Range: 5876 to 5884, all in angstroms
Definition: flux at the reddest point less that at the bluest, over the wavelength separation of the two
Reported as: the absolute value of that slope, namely 0.40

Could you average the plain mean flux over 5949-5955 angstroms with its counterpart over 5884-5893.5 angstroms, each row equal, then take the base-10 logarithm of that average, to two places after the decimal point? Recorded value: 1.00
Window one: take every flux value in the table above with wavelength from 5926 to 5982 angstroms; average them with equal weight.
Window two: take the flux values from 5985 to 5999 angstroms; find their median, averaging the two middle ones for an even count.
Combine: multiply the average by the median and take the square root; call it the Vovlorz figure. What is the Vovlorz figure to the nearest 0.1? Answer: 10.6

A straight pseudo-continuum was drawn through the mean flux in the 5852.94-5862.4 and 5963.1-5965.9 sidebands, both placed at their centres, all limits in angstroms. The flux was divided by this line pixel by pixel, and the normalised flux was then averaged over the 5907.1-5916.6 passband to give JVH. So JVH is 1.00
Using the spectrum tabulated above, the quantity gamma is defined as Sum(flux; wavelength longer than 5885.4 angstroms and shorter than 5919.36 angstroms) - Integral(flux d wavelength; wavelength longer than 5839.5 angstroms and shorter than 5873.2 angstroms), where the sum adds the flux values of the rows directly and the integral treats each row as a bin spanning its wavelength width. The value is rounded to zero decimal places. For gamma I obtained -119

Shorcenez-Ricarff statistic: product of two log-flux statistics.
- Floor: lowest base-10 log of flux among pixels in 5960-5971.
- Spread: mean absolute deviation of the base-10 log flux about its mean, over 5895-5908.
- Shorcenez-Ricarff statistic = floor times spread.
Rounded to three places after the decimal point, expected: 0.015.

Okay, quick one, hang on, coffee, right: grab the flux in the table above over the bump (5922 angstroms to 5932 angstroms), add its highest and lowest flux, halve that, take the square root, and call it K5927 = 3.33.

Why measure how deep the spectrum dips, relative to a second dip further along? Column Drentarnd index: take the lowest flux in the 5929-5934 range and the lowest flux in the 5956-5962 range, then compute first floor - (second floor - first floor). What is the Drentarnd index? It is 9.8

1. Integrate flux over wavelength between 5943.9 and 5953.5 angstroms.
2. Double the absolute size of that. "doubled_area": 200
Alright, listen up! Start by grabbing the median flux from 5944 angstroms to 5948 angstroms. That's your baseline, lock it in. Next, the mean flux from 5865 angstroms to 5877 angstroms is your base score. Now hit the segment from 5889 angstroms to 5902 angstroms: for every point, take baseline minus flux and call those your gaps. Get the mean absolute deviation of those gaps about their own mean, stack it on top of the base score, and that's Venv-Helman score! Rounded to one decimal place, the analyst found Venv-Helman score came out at 12.3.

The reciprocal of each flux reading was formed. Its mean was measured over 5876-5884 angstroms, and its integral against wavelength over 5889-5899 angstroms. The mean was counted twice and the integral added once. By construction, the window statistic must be 1.2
